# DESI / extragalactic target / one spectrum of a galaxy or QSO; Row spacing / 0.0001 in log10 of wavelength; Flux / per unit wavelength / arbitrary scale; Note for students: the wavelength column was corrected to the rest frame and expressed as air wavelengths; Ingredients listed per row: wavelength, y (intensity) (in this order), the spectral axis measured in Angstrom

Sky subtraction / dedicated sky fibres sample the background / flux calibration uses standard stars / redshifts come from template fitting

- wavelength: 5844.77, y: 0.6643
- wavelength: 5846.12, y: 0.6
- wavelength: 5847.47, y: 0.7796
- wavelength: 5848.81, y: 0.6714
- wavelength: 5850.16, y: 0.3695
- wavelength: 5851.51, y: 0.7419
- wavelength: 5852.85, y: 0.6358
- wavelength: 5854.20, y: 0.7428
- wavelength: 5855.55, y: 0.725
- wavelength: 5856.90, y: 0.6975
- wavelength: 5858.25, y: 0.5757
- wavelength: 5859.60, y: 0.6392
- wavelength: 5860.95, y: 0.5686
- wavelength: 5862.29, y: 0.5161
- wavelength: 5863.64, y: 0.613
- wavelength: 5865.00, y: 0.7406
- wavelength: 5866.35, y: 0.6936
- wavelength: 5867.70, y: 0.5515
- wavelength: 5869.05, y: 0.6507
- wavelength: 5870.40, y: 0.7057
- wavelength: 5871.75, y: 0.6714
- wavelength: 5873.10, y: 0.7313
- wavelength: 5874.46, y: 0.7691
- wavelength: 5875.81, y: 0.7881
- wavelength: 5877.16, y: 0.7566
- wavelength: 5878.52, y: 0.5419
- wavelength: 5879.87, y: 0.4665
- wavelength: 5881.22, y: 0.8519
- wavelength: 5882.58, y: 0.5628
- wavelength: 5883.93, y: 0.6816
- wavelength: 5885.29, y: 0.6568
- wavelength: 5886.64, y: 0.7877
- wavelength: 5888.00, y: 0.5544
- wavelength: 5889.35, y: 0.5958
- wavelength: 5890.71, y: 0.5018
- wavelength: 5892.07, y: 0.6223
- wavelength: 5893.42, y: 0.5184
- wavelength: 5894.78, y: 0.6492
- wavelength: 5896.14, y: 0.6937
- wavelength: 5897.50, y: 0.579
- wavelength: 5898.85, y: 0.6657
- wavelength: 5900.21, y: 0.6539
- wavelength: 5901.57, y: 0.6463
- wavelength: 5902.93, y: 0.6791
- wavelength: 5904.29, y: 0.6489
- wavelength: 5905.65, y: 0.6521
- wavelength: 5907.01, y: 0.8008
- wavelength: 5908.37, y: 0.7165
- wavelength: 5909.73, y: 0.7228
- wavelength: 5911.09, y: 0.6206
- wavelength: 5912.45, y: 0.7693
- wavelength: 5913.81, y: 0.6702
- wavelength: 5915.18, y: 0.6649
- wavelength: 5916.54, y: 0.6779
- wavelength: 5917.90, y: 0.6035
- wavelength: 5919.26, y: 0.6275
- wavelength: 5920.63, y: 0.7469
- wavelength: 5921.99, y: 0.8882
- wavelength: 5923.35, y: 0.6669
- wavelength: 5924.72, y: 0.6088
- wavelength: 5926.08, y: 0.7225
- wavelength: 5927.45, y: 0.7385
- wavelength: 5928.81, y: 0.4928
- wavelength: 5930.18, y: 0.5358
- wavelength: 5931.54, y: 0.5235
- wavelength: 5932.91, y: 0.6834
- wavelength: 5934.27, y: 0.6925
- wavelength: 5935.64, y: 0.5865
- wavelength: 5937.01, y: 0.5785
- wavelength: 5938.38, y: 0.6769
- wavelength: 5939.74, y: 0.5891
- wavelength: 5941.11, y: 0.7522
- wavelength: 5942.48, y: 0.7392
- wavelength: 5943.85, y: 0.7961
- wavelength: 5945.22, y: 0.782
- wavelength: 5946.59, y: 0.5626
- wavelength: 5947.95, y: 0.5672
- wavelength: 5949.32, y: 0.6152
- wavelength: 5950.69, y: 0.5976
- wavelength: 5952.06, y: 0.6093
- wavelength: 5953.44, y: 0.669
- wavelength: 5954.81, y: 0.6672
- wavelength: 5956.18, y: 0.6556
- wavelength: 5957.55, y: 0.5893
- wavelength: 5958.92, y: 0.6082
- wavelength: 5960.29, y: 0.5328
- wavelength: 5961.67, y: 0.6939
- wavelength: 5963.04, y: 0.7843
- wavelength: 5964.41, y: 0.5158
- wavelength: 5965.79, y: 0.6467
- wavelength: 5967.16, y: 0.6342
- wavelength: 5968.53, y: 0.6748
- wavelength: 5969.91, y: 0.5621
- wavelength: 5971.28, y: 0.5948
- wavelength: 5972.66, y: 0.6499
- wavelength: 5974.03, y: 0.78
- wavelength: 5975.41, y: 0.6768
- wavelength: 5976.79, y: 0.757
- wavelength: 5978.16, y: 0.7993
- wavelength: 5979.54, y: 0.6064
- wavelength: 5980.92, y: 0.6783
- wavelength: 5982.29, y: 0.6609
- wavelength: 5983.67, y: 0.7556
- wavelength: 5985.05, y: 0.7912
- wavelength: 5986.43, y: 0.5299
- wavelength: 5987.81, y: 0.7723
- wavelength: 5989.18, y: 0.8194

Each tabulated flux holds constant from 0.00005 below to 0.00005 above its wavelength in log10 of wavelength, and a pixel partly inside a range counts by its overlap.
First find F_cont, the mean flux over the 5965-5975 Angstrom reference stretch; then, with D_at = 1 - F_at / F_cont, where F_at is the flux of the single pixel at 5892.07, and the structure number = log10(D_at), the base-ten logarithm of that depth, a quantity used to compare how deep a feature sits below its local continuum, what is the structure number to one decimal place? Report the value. -1.4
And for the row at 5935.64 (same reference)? -1.0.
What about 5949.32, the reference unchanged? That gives -1.3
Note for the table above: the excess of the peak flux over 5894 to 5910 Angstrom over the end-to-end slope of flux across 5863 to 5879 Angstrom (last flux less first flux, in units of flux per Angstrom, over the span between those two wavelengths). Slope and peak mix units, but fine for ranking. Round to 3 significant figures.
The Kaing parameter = 0.806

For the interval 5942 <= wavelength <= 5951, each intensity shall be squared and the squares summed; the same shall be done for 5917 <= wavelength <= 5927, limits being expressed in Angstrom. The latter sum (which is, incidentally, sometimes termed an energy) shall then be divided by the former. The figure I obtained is 1.09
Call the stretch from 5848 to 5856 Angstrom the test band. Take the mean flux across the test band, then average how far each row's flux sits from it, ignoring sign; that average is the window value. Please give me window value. 0.097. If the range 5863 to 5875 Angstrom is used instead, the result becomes 0.053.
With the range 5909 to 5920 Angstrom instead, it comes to 0.040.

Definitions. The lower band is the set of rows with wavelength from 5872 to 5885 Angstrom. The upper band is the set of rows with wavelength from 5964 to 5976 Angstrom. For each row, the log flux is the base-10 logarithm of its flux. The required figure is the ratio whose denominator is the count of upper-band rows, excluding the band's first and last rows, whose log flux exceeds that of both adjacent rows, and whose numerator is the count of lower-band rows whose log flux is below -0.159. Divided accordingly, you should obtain 1.3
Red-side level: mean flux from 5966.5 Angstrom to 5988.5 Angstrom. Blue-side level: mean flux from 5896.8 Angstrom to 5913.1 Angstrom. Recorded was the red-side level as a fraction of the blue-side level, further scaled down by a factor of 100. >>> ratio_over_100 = 0.0100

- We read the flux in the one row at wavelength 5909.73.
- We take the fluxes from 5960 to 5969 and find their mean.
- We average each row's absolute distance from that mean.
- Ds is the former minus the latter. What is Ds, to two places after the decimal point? 0.65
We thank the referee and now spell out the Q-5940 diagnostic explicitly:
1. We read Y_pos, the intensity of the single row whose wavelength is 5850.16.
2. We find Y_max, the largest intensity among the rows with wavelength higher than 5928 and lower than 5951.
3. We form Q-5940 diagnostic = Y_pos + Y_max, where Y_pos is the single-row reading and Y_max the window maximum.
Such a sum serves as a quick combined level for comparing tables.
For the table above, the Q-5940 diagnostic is 1.17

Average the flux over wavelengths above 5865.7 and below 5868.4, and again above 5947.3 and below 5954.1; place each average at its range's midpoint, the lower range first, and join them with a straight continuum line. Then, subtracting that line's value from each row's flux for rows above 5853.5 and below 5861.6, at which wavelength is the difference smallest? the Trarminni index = 5860.95 Angstrom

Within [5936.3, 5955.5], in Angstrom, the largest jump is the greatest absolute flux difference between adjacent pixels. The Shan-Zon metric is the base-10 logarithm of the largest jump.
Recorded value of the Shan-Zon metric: -0.66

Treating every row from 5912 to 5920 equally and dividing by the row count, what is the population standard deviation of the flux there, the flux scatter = 0.052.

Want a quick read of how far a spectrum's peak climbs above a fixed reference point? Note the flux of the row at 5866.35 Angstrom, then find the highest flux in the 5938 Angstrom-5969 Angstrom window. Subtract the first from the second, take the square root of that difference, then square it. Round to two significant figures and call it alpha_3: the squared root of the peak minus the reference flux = 0.10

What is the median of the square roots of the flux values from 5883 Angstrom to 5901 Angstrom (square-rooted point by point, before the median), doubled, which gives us 1.61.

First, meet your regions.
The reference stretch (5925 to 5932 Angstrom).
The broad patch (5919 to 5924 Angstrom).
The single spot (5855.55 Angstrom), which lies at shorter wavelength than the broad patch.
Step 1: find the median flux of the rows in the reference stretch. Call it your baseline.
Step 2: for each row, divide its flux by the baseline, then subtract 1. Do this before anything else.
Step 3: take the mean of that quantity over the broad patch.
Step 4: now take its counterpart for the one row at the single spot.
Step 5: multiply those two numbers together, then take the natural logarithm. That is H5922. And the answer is -2.0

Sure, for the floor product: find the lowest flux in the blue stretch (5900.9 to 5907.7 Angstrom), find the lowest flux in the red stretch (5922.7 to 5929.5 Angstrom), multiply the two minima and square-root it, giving 0.56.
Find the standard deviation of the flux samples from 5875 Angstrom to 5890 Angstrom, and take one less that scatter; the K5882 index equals 0.88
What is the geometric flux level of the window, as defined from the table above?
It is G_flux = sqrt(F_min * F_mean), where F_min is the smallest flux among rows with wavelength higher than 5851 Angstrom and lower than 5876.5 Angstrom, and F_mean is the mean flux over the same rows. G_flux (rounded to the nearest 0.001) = 0.589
